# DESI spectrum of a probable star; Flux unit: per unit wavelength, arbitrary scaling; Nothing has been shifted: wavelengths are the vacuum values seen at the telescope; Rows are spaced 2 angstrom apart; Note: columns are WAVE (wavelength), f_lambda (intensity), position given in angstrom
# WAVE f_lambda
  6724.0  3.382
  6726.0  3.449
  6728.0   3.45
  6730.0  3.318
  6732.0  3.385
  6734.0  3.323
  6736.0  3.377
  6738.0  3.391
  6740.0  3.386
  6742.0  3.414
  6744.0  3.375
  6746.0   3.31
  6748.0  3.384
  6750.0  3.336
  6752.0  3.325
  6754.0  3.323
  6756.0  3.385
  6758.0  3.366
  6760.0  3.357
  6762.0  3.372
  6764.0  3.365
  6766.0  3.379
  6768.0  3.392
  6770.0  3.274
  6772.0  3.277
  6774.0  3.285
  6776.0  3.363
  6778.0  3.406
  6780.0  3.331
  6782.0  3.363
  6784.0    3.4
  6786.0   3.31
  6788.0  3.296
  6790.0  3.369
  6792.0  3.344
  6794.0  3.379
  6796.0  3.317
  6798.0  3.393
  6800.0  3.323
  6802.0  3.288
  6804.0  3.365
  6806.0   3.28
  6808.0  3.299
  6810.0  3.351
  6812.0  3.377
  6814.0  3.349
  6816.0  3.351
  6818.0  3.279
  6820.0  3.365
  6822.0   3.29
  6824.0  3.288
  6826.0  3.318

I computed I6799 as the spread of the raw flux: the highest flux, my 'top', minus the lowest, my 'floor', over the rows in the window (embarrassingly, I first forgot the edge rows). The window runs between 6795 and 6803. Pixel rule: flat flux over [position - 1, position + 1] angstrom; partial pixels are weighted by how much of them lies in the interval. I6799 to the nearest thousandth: 0.105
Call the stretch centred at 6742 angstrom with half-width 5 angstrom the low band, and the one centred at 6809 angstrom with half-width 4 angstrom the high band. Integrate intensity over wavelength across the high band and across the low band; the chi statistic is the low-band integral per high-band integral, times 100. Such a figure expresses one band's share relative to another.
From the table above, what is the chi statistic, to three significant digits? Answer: 127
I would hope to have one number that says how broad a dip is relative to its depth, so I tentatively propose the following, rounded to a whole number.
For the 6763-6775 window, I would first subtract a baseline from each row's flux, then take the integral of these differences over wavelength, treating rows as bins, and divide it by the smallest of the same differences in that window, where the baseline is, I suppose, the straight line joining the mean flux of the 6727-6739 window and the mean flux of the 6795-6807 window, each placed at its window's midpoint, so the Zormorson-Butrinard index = 3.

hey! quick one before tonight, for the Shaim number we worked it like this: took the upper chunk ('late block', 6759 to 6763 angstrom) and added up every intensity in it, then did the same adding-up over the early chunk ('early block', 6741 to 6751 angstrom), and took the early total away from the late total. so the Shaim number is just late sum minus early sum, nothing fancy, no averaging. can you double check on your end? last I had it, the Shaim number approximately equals -10.1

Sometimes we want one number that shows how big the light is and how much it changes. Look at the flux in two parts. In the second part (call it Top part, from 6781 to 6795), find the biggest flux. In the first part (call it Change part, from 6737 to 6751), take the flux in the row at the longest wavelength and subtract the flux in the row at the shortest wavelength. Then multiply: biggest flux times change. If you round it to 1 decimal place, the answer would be -0.2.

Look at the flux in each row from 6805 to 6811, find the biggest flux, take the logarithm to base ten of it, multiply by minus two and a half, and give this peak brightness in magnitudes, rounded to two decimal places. -1.31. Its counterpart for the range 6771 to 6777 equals -1.32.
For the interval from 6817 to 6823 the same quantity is -1.32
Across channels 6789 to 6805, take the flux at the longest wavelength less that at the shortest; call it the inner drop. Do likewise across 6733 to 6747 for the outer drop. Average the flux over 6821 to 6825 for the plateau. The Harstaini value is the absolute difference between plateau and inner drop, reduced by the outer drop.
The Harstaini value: 3.31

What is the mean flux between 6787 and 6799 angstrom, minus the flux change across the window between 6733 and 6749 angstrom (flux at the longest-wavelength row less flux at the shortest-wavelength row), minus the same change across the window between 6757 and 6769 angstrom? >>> 3.26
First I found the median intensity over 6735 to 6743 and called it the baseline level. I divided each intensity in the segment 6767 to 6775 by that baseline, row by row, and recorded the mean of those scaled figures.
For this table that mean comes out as 0.976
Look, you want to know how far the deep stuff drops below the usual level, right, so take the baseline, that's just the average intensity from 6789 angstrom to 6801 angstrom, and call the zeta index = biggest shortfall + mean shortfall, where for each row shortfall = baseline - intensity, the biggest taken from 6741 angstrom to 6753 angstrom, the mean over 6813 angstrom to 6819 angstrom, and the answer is 0.072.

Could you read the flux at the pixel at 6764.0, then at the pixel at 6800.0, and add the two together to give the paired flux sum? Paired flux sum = 6.69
